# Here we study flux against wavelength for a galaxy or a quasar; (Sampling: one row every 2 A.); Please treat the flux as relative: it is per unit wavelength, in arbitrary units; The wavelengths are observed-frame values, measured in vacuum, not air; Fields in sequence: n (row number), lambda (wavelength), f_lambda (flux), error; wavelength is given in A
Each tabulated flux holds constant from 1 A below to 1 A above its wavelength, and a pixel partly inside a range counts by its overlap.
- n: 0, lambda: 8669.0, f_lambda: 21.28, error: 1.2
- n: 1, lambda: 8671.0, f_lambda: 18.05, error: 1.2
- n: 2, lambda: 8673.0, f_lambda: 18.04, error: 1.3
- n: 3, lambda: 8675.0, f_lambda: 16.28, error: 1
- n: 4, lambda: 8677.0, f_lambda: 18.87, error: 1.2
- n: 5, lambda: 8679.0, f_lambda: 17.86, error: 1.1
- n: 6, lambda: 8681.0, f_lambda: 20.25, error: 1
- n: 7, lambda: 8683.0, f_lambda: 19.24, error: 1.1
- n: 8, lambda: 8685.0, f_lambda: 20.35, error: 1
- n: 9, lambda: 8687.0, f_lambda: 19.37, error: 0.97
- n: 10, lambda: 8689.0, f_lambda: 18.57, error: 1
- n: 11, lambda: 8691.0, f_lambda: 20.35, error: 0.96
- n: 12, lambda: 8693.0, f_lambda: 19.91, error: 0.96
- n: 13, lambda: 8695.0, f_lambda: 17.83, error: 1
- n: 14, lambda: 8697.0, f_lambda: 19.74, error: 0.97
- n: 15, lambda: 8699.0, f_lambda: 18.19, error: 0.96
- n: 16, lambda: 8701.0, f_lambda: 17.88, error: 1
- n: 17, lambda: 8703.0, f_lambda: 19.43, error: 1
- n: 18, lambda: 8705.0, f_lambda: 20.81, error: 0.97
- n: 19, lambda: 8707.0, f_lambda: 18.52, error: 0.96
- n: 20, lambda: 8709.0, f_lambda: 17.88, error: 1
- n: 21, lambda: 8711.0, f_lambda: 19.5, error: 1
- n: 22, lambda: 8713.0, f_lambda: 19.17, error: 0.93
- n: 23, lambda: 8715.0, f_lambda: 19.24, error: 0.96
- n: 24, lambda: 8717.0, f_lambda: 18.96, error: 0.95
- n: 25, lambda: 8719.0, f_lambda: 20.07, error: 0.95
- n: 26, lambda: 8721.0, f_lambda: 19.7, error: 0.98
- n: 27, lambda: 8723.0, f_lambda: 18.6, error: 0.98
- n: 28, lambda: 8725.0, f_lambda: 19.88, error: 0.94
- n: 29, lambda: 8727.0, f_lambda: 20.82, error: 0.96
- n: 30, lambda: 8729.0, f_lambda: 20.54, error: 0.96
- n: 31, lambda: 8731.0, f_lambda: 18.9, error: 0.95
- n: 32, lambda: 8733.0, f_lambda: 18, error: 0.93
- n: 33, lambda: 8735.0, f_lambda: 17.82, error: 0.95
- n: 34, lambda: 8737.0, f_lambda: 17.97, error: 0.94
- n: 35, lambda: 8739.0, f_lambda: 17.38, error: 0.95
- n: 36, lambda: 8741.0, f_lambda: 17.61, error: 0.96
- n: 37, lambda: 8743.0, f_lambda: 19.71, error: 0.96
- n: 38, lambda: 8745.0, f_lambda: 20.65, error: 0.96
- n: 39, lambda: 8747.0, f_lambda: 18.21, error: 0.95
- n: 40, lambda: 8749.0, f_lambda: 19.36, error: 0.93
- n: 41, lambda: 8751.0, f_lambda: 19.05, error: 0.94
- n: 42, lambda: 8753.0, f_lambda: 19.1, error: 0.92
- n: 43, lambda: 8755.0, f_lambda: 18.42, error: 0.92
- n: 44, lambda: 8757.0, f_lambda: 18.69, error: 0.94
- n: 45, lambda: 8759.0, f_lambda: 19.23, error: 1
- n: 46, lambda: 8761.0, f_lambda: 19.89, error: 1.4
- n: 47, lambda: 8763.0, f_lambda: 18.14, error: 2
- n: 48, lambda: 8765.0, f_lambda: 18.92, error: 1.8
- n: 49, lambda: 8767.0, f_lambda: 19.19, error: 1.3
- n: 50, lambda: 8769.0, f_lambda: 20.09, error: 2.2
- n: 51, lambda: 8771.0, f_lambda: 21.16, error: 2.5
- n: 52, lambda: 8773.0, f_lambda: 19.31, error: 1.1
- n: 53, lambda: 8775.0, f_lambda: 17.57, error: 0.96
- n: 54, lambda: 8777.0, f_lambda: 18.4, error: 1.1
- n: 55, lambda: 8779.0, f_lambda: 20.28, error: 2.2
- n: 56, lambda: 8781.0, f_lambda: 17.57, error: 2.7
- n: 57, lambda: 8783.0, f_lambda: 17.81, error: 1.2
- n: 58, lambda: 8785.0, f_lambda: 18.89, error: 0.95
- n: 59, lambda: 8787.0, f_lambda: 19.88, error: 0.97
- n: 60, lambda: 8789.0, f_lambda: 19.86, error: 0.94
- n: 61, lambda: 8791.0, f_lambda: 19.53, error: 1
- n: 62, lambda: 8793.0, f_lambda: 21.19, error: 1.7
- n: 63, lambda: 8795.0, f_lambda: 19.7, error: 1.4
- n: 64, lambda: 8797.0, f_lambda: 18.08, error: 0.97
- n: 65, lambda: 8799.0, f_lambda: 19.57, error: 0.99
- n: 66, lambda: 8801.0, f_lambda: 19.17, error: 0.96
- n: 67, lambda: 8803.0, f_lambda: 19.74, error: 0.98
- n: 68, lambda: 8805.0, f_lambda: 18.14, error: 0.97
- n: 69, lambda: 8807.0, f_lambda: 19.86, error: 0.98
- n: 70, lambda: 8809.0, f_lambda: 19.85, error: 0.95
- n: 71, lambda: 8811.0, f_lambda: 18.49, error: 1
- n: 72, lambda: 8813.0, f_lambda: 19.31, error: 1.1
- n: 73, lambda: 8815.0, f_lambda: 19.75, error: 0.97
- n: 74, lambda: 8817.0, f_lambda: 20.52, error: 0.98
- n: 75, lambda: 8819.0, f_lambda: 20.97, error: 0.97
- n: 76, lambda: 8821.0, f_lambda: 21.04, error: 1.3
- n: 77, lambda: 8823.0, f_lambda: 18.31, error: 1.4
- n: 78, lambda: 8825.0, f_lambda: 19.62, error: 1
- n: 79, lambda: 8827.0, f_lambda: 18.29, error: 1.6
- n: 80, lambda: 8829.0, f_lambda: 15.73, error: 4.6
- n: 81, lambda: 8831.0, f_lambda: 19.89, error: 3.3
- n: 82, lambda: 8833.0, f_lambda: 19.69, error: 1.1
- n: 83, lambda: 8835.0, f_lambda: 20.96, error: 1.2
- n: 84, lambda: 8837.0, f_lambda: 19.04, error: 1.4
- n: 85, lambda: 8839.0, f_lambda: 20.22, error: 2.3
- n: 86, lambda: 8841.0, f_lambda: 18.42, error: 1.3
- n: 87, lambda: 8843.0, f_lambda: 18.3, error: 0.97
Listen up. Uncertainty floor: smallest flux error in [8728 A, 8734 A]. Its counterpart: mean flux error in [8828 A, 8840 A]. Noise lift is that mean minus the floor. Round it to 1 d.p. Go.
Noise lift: 1.4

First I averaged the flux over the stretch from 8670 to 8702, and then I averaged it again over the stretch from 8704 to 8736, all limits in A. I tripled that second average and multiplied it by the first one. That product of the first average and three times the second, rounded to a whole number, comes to 1087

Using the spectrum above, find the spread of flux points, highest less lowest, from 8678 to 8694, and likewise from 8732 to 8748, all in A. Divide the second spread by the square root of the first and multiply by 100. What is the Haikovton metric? 207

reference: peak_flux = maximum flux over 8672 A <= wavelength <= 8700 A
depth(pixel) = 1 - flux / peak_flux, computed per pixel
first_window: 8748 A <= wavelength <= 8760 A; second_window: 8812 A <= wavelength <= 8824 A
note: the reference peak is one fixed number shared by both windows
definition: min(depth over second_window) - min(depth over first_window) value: -0.083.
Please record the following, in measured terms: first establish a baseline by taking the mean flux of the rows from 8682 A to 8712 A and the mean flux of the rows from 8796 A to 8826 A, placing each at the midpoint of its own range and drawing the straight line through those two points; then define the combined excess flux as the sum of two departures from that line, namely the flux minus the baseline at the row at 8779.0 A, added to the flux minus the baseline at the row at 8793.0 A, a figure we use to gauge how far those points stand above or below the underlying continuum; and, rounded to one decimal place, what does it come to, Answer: 2.6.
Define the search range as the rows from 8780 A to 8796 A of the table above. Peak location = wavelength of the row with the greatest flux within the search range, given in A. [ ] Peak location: 8793.0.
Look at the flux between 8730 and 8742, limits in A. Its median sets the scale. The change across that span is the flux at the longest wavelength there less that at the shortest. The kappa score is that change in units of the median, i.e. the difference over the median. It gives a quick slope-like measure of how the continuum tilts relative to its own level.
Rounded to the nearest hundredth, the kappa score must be -0.07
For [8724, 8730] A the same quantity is 0.03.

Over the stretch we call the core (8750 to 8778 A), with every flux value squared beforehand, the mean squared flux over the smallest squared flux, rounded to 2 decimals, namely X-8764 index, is 1.18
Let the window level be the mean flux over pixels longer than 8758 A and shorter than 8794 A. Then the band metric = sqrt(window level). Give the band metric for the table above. 4.39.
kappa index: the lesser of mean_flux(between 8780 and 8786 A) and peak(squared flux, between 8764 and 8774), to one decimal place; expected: 18.1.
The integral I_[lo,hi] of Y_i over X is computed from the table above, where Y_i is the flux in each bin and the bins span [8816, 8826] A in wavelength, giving 201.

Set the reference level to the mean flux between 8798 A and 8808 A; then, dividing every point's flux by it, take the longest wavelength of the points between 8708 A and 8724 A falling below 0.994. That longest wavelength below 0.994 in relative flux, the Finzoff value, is 8723.0 A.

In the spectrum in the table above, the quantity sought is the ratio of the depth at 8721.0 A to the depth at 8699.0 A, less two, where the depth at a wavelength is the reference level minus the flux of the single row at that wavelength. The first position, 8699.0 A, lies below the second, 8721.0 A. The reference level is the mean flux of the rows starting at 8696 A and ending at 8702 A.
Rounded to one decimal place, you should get -4.7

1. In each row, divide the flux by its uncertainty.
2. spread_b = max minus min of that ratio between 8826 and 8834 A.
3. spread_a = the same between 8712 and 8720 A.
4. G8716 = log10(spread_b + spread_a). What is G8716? 1.2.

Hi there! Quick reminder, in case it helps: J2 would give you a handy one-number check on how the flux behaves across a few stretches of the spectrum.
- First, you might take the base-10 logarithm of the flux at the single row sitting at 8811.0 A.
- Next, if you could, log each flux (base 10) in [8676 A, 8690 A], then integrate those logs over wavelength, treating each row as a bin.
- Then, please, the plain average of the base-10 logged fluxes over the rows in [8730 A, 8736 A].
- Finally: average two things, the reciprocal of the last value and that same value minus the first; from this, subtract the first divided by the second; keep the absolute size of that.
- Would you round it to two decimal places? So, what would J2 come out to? 0.32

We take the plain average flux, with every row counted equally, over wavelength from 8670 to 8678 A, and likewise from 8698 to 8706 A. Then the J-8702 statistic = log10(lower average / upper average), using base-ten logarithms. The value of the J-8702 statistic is -0.030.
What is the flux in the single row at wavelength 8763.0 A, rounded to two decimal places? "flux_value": 18.14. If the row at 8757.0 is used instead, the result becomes 18.69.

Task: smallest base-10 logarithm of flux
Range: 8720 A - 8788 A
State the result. 1.24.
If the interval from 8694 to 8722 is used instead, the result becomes 1.25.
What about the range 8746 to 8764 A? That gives 1.26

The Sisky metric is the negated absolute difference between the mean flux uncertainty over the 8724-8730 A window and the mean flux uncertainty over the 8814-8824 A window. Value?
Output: -0.17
